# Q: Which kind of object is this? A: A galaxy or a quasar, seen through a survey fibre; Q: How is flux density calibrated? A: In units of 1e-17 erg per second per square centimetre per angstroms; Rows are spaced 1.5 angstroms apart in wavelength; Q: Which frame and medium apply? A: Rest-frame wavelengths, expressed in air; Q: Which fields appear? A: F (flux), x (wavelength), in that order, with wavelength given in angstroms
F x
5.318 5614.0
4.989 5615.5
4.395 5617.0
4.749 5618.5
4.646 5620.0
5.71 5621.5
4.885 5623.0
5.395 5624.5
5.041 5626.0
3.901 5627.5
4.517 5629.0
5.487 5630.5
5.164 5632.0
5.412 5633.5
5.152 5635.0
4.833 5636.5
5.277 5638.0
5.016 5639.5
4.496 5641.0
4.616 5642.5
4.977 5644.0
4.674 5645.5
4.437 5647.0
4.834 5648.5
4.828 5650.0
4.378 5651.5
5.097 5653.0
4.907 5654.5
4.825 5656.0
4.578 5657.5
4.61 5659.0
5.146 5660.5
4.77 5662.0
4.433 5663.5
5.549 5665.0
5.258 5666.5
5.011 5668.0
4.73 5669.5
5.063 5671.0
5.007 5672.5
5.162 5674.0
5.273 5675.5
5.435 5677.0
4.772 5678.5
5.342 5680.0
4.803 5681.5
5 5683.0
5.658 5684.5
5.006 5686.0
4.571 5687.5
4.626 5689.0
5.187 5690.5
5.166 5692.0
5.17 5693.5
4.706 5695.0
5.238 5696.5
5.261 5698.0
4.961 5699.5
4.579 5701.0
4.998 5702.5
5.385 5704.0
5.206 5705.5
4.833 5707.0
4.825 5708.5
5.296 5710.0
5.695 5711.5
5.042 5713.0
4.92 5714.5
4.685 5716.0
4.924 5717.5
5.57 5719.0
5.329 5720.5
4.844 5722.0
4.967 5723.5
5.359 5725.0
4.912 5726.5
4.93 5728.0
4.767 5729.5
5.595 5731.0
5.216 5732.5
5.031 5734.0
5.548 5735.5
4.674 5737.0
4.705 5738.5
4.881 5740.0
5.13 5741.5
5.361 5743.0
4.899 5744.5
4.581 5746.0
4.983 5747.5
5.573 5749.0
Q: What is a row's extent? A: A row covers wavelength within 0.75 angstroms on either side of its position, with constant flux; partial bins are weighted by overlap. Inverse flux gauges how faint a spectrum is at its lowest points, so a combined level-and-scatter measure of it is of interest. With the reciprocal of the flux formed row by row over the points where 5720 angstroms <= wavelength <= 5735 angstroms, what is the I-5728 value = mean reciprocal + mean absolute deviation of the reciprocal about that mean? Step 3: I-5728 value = 0.205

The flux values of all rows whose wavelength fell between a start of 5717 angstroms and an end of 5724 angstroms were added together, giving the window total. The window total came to 25.6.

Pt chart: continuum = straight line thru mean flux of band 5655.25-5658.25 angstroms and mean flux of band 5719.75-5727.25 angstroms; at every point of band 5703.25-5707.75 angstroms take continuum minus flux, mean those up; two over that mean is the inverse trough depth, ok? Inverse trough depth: -12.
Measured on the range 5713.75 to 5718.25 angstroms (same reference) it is 10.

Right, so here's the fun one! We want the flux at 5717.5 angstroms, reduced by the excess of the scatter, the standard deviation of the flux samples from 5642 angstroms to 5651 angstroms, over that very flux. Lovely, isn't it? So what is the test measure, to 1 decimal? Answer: 9.7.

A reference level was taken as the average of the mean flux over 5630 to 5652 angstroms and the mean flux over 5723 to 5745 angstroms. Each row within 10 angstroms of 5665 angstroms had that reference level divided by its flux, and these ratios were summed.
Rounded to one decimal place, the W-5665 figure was 13.2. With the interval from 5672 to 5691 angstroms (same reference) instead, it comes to 12.8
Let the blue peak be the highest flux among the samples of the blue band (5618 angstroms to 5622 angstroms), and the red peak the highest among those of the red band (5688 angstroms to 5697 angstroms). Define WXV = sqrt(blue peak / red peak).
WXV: 1.04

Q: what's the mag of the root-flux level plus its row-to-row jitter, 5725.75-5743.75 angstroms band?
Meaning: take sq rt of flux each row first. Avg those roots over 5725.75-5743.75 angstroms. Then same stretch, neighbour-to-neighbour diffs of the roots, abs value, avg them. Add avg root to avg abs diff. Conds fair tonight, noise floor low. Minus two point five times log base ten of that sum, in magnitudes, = -0.915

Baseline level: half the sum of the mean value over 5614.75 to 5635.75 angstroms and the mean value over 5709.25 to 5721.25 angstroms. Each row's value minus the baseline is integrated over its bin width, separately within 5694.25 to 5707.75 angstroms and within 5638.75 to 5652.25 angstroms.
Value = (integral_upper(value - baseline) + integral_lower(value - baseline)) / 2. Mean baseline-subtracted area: -2.9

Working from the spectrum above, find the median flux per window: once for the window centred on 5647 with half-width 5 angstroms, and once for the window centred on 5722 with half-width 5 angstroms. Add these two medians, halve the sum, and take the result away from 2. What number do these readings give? -2.82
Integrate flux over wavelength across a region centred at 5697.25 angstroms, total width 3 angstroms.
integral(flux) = 15.7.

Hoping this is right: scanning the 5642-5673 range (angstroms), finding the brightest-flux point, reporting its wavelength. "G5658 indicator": 5665.0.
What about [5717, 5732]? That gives 5731.0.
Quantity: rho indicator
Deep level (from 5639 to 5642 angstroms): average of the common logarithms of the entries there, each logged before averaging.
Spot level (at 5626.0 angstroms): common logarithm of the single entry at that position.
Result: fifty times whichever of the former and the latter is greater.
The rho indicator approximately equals 35.1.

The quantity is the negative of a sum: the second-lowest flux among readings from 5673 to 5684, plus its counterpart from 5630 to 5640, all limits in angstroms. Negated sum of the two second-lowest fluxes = -9.82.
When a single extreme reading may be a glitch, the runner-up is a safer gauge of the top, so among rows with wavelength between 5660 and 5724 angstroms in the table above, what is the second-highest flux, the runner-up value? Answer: 5.658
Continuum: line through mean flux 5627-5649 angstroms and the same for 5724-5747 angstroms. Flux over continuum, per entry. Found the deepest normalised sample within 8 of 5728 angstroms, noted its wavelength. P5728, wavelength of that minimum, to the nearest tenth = 5729.5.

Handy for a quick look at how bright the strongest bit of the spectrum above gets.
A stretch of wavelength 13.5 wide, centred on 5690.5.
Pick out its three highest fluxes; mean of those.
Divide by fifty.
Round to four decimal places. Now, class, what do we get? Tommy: 0.1072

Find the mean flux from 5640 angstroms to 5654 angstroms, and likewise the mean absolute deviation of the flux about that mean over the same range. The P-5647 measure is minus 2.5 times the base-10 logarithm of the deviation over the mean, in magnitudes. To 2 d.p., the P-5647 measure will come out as 3.41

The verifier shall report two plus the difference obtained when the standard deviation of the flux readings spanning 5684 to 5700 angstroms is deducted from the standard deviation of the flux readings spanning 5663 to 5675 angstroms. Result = 2.01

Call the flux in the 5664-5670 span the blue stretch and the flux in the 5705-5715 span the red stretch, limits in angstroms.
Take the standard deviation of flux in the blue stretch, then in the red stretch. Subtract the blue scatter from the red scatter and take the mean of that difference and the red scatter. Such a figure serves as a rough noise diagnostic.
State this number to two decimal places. 0.14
